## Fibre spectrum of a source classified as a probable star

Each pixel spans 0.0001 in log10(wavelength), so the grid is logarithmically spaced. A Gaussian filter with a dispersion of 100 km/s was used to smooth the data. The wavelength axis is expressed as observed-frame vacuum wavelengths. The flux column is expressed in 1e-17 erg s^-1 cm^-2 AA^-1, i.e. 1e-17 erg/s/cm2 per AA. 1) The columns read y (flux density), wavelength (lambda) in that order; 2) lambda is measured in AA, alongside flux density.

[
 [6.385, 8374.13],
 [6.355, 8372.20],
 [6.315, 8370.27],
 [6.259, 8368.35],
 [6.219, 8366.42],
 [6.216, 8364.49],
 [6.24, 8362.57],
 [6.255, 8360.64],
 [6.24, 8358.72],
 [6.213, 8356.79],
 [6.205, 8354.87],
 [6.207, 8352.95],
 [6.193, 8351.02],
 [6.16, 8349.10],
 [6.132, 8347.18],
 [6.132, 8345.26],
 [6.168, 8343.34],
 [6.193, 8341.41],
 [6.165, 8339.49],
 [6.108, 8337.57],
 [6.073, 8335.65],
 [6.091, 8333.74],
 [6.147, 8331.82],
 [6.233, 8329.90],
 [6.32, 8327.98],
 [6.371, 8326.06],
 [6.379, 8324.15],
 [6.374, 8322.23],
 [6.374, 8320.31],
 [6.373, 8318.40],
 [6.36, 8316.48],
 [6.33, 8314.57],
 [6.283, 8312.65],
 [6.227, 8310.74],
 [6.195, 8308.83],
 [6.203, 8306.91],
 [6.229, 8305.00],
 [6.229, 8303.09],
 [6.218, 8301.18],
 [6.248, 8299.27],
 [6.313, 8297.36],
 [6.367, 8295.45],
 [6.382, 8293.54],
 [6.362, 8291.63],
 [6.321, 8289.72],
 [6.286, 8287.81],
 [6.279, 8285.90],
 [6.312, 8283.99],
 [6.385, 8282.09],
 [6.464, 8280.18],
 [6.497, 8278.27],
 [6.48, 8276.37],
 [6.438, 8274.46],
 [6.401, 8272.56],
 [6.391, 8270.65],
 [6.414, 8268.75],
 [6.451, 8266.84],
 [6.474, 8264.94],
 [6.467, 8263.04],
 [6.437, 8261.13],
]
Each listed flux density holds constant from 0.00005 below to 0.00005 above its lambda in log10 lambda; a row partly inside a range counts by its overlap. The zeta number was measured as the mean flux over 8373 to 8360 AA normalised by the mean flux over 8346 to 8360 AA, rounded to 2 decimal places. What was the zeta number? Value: 1.01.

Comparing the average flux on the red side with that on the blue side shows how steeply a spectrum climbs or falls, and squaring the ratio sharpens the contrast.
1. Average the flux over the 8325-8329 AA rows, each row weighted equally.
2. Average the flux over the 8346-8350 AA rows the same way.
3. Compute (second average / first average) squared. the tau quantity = 0.94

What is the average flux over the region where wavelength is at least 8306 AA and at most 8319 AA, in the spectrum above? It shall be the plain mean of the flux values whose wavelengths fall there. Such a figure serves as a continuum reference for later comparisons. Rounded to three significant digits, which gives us 6.28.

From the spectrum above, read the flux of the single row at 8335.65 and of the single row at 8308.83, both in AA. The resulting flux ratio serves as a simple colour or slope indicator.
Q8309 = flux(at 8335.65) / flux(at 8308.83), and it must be 0.980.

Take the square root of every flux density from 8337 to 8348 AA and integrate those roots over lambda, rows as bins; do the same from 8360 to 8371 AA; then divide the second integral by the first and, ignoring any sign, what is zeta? 1.01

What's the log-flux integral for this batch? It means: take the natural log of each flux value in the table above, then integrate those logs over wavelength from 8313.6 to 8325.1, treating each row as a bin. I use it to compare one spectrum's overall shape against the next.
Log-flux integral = 21.3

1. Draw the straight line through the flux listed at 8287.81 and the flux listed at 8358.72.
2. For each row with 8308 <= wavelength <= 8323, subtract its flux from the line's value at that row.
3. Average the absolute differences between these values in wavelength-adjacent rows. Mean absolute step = 0.027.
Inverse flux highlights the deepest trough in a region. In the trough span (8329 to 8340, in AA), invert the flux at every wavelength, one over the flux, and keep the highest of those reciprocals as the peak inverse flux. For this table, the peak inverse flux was 0.165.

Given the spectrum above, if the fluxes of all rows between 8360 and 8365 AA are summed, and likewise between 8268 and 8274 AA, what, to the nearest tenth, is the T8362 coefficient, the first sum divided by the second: 1.0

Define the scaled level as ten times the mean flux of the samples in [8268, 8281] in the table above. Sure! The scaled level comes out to 64.4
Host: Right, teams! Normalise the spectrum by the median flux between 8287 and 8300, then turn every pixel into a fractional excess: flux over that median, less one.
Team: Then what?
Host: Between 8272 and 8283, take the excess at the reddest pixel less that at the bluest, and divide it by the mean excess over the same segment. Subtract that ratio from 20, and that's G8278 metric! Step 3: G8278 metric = 20.1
